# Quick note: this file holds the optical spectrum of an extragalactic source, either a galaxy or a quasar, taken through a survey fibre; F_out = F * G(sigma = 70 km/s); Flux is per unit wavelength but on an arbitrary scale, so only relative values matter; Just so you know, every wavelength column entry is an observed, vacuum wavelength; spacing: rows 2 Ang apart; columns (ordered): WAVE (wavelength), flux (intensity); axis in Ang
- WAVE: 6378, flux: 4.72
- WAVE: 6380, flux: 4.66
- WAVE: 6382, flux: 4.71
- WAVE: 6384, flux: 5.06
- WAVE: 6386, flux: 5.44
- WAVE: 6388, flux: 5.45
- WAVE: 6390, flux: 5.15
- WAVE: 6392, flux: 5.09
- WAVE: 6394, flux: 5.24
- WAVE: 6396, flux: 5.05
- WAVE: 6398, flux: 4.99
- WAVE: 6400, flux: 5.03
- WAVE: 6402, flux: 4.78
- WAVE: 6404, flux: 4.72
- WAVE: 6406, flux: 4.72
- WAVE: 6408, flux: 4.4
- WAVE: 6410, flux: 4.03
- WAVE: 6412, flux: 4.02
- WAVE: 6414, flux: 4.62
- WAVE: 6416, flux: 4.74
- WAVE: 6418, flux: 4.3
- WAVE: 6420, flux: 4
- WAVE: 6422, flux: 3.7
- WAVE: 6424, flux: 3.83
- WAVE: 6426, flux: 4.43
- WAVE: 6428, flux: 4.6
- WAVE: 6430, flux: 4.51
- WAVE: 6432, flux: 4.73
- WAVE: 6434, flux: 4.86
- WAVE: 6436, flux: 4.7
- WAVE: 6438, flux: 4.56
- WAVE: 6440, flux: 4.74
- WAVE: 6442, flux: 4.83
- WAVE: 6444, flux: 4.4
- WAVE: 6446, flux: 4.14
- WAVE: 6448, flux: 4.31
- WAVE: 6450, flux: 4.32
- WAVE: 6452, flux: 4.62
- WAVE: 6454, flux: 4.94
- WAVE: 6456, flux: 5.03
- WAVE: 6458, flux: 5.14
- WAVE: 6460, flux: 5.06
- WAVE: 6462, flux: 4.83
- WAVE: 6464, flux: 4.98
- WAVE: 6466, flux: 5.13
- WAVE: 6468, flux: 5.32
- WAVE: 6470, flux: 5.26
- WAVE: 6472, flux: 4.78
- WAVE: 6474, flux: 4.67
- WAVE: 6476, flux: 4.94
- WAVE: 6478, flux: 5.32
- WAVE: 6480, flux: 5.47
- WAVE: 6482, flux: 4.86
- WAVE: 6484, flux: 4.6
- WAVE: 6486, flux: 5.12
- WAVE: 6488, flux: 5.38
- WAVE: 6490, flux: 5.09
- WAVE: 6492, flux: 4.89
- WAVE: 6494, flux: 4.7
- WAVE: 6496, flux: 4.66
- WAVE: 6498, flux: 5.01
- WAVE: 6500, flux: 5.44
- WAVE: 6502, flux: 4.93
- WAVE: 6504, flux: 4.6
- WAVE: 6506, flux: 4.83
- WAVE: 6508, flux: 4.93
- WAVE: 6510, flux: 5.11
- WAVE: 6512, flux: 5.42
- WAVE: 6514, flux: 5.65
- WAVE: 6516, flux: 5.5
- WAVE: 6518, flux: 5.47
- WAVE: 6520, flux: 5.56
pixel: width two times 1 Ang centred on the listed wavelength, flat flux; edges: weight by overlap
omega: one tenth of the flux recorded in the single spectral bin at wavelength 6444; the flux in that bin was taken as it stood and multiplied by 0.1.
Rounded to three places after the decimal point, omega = 0.440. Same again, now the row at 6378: 0.472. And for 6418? 0.430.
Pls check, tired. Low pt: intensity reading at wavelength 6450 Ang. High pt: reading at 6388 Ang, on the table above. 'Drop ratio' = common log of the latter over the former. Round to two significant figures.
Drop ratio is 0.10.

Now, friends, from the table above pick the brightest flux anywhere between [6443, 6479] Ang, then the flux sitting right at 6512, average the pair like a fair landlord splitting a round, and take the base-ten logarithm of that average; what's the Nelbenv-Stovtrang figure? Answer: 0.730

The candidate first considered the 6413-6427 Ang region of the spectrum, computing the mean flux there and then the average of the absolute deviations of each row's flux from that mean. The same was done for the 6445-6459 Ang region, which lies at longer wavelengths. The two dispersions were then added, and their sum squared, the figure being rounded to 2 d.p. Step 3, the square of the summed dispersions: 0.45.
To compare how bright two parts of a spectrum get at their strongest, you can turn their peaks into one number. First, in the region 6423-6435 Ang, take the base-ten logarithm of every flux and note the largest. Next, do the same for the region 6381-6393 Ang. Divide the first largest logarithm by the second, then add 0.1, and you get 1.03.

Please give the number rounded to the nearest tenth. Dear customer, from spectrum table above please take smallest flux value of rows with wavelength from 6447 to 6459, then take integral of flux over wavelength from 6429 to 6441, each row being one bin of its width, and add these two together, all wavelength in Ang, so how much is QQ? 60.5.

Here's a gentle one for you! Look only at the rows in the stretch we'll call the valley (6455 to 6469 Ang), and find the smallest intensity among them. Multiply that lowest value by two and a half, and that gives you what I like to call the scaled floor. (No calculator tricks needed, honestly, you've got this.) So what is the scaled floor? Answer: 12.1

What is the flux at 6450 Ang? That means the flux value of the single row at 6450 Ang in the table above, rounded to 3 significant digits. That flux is 4.32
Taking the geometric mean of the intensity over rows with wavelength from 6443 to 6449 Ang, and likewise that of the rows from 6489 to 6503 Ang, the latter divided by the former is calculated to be 1.16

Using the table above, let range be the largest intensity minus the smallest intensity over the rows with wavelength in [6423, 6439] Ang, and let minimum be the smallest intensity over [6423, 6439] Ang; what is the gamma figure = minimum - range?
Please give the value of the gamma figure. 2.8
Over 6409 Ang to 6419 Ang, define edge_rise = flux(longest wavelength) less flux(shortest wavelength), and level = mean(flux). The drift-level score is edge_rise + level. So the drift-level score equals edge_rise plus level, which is 4.6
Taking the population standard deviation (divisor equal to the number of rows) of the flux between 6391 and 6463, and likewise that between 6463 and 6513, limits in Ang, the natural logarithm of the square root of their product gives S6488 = -1.1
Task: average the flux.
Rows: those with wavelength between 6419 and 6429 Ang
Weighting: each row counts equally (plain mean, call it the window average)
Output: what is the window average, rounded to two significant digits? 4.1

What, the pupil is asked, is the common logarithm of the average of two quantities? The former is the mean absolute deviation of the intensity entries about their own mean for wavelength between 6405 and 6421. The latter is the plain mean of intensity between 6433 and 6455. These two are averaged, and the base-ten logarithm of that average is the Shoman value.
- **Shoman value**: 0.385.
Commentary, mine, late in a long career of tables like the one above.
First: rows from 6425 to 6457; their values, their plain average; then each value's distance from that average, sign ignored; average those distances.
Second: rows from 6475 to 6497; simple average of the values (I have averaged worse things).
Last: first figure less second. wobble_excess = -4.80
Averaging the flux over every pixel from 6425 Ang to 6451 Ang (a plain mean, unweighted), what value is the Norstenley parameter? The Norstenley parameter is 4.55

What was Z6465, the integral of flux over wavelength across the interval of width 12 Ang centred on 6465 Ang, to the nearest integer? 61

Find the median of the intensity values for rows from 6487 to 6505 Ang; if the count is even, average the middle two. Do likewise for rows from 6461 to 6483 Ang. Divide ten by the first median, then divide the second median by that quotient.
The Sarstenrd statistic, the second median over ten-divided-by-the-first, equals 2.46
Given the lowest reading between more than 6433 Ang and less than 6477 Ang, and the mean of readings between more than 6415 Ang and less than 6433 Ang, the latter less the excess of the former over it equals 4.5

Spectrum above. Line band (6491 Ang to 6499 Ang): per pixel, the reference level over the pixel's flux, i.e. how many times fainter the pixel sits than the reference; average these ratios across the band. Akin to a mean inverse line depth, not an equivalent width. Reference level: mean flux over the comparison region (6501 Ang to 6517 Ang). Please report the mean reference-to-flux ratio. 1.06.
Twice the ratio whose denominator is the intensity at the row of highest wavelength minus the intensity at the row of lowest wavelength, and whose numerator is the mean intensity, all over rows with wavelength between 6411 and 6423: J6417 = -26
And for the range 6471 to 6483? 125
